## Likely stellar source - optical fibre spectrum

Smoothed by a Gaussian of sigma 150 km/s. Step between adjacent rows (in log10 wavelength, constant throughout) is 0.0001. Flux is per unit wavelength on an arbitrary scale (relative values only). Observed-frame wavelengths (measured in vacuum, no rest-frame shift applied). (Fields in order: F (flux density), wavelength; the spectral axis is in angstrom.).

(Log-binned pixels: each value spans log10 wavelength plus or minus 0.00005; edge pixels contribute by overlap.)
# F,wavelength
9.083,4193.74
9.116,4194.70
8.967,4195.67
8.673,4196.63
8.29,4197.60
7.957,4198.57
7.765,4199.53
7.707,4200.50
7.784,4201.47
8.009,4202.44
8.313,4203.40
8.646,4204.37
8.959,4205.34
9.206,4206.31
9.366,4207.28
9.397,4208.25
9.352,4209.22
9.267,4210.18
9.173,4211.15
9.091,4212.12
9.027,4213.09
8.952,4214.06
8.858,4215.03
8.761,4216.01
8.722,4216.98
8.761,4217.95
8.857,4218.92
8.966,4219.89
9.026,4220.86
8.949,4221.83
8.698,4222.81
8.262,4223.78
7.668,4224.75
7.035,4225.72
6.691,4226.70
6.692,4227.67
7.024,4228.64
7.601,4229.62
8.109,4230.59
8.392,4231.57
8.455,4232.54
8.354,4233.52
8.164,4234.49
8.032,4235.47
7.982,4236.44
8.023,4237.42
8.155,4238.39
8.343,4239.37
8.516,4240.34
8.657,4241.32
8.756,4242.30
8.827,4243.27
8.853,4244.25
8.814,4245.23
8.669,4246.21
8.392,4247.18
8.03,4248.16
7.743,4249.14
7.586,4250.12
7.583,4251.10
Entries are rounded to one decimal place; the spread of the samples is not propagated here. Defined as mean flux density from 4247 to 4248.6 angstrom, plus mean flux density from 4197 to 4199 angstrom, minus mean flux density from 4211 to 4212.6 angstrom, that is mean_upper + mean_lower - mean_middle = 7.2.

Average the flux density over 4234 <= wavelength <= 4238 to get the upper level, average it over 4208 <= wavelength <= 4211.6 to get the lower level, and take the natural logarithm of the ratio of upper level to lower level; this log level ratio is -0.14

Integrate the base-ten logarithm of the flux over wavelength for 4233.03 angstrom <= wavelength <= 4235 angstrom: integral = 2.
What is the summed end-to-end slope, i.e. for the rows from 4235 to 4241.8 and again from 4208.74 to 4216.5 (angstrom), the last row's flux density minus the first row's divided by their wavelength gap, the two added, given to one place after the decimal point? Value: 0.0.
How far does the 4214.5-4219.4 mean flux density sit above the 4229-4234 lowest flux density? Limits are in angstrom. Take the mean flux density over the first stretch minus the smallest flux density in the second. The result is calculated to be 1.2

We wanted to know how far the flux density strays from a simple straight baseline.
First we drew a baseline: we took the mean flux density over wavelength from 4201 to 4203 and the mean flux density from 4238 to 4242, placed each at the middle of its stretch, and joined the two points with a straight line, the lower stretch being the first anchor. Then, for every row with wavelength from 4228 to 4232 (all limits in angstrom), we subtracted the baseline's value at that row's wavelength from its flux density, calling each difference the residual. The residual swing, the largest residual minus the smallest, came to 1.3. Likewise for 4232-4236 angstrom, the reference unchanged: 0.5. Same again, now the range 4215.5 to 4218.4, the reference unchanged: 0.1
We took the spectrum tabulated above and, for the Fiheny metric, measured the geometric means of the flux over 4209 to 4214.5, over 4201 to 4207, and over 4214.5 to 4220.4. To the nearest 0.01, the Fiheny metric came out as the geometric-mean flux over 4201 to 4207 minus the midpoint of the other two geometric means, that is -0.51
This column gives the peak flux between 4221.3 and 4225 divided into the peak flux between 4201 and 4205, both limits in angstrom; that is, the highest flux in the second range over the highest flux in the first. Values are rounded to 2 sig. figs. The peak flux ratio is 0.97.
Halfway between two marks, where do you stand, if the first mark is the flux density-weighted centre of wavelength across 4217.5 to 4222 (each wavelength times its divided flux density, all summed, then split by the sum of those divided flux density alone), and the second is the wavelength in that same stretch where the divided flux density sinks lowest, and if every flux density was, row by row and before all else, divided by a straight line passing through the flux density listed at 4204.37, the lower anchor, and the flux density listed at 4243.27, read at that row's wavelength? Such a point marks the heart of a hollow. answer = 4218.9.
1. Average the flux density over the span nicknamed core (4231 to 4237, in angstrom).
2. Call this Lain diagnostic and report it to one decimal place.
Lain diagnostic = 8.2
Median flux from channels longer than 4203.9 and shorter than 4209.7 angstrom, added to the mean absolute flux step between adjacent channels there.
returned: 9.4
